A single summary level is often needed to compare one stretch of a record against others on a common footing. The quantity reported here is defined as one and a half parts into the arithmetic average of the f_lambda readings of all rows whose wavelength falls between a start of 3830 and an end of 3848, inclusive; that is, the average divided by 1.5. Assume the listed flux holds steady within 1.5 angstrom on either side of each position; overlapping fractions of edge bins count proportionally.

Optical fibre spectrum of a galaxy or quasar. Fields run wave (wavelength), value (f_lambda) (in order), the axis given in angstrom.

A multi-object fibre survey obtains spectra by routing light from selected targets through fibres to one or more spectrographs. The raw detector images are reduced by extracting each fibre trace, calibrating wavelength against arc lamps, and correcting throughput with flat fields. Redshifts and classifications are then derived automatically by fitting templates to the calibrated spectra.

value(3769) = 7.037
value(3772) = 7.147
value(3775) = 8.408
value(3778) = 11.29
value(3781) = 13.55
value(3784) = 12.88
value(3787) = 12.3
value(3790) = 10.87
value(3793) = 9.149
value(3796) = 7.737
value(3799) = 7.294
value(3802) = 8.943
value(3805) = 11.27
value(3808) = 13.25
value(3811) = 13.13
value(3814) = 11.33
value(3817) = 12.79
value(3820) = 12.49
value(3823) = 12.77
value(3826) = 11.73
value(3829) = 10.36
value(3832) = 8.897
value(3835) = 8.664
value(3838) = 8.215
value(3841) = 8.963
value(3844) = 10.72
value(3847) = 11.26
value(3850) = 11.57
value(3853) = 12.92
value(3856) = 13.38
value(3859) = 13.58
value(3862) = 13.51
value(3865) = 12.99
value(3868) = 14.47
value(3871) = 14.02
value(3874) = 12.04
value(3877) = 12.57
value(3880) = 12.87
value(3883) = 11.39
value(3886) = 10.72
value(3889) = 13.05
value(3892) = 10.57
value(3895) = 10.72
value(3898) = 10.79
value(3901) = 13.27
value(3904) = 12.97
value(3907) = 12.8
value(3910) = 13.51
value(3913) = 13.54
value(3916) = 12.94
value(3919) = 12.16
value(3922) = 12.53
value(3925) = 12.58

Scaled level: 6.3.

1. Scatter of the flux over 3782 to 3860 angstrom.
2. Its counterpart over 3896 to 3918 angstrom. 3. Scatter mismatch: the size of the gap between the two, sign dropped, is 1.0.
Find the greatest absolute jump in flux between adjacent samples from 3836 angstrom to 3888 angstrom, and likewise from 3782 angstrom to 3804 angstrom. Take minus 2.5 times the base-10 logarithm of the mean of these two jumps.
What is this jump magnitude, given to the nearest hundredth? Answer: -0.67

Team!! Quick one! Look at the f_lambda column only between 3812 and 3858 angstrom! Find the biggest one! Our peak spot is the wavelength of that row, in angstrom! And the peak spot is 3856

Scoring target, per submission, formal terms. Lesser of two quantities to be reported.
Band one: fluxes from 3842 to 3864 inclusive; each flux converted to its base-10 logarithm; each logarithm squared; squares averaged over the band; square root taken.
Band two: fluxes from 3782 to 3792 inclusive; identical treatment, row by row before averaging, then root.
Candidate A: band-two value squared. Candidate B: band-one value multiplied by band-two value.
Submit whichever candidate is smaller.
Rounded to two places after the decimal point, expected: 1.16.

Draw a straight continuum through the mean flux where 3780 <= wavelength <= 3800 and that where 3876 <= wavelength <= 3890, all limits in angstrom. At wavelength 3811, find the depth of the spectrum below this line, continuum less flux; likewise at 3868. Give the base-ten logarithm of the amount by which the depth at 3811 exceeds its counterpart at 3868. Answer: -0.4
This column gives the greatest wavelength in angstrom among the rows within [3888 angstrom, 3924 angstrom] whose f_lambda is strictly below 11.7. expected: 3898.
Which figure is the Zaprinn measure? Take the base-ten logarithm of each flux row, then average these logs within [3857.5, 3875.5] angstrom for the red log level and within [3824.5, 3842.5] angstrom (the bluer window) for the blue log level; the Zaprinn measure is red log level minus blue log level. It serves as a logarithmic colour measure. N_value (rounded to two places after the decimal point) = 0.15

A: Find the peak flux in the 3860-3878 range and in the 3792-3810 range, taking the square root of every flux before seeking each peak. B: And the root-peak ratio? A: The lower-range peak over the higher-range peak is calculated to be 0.96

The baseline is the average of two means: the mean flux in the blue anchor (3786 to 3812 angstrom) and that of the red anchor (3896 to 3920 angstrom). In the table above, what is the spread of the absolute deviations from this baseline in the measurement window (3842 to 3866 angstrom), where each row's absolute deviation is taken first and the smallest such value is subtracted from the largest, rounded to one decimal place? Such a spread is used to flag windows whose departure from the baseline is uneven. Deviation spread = 2.0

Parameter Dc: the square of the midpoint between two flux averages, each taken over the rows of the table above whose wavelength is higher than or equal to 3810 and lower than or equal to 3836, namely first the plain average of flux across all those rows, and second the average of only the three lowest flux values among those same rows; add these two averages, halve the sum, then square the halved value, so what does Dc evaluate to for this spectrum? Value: 107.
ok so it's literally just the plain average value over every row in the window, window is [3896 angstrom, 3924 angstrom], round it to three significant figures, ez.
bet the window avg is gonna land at 12.7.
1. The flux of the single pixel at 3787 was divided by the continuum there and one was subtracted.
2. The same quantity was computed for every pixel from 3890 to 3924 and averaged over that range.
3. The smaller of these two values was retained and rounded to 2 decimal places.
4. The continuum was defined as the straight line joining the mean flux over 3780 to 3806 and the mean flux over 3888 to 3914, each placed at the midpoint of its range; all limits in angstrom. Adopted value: -0.01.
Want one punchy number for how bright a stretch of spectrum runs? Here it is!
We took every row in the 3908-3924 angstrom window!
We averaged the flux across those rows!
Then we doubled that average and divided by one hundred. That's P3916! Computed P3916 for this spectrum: 0.26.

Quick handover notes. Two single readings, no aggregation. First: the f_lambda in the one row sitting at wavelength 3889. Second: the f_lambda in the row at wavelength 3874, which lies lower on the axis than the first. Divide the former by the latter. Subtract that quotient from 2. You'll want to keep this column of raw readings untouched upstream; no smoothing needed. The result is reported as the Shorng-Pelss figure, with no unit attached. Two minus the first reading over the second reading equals 0.92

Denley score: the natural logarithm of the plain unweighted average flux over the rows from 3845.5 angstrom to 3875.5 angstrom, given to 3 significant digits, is 2.56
